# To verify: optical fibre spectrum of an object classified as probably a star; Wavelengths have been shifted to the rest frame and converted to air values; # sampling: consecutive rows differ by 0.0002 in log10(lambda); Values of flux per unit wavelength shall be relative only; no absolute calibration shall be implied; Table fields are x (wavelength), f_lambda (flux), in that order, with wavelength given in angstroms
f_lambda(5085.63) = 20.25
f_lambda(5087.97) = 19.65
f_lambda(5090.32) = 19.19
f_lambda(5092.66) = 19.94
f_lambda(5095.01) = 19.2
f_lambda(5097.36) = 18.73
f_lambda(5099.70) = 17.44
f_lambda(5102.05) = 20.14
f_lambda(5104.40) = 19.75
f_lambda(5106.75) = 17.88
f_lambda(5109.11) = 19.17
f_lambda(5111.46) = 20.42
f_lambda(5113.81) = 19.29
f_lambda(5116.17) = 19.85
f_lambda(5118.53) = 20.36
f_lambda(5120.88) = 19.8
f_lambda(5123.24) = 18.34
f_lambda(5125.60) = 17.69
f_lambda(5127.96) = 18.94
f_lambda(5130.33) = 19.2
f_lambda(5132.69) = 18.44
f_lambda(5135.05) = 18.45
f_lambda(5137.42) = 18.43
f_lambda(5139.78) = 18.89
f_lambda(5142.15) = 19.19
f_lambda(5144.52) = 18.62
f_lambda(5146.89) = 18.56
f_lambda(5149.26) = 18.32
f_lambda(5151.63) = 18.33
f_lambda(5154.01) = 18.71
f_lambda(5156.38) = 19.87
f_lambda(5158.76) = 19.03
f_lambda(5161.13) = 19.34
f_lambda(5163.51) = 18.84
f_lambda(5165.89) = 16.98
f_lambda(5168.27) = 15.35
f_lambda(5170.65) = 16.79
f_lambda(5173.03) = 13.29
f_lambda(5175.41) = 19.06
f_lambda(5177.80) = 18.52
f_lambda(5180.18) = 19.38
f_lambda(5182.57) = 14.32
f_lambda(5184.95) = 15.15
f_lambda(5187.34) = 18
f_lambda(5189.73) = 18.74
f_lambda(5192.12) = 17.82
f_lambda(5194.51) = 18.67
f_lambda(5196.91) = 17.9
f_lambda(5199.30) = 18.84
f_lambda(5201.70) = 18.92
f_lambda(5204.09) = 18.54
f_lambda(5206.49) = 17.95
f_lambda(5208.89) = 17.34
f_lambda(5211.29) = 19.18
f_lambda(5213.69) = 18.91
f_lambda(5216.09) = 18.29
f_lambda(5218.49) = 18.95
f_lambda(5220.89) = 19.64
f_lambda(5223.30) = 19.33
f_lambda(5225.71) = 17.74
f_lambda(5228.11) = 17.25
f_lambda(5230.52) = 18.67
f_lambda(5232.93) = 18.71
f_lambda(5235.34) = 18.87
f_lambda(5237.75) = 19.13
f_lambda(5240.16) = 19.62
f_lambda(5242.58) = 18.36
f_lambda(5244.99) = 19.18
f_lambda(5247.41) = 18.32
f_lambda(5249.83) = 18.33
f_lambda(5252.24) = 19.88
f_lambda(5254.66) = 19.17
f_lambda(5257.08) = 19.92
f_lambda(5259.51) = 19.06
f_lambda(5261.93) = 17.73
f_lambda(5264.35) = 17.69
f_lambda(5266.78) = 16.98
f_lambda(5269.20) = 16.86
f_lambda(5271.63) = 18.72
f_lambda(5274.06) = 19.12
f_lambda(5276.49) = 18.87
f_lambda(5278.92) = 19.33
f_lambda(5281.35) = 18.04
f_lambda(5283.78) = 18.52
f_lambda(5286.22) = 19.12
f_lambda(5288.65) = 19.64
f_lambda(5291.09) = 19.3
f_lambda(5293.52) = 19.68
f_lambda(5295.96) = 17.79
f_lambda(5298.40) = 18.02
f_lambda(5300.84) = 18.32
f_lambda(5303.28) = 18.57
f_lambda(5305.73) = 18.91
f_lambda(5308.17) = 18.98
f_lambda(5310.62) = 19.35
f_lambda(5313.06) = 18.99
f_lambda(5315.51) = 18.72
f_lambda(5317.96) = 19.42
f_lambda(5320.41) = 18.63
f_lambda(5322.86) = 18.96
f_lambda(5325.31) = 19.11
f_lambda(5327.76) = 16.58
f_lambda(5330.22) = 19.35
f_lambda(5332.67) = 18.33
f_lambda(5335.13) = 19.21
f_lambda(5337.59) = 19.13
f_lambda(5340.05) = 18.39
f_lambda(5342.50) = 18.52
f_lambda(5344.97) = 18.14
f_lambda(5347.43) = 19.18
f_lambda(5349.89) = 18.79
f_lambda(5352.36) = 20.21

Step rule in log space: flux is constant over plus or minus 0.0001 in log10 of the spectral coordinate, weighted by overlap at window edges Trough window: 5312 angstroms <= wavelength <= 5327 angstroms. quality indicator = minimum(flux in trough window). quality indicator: 18.63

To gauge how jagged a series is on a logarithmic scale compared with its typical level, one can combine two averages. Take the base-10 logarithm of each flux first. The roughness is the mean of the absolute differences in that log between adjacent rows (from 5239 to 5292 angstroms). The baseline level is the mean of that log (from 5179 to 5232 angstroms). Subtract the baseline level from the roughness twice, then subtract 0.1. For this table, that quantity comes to -2.60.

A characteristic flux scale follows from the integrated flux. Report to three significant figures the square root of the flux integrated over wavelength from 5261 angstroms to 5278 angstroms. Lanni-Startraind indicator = 17.5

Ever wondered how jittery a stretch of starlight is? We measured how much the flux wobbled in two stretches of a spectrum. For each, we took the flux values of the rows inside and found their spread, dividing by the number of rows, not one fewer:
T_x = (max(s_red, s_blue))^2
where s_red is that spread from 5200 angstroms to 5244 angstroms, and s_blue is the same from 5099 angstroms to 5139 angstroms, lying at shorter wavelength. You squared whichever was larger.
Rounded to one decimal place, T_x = 0.8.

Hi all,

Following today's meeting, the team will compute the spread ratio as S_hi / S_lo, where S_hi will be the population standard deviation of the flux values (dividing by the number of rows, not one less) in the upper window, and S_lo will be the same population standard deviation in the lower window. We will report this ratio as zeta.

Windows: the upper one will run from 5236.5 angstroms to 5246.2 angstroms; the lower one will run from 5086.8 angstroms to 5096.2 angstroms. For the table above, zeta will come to 1.4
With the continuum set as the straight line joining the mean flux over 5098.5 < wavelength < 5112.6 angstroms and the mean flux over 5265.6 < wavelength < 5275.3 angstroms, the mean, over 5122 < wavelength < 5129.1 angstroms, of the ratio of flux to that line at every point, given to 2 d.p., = 0.97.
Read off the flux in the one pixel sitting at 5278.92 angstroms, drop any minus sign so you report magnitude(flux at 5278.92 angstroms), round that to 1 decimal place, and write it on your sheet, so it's 19.3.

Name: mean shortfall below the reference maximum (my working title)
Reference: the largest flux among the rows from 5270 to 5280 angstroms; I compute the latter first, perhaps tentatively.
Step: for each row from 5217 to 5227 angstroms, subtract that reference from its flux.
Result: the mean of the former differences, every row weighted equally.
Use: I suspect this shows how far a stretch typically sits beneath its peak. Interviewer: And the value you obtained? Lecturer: -0.4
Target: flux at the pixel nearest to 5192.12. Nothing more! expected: 17.82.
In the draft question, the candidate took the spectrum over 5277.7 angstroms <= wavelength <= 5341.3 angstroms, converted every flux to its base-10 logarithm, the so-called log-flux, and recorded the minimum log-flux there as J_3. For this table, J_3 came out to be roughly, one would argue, 1.220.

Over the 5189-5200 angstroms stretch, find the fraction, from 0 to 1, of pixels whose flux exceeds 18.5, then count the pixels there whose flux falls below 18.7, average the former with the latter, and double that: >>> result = 3.6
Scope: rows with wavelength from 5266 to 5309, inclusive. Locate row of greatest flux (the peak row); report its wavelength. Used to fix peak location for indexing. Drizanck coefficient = 5293.52 angstroms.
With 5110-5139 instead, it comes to 5111.46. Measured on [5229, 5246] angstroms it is 5240.16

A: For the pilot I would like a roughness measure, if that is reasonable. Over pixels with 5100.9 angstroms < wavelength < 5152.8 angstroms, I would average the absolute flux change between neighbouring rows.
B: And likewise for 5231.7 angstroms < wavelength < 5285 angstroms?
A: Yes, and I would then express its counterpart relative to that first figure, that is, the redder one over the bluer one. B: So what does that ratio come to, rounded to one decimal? 1.1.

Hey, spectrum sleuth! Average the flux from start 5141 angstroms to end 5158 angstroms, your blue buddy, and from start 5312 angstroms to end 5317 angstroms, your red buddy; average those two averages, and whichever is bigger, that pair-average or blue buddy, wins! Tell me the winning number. 18.83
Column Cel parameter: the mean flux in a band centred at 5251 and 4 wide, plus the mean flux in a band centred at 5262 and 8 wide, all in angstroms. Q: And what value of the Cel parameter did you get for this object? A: 37.3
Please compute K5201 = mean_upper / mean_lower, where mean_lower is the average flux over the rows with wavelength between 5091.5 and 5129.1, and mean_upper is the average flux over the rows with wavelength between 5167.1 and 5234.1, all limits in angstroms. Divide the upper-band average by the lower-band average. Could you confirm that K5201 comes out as 0.93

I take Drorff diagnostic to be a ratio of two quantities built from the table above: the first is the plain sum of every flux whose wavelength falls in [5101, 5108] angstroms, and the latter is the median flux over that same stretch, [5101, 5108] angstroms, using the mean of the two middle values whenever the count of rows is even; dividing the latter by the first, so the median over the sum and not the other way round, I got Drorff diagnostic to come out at 0.342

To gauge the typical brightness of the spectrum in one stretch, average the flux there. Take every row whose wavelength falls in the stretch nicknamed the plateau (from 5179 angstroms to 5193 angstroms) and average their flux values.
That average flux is 17.2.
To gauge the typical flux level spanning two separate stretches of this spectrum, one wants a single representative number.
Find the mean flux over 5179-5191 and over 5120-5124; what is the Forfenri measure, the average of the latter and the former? 18.1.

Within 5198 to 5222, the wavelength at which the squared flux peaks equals 5220.89 angstroms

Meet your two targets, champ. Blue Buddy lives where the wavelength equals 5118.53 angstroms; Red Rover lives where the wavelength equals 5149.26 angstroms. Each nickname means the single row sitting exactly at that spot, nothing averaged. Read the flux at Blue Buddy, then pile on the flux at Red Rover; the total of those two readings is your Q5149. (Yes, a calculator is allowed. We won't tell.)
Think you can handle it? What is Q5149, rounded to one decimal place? 38.7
